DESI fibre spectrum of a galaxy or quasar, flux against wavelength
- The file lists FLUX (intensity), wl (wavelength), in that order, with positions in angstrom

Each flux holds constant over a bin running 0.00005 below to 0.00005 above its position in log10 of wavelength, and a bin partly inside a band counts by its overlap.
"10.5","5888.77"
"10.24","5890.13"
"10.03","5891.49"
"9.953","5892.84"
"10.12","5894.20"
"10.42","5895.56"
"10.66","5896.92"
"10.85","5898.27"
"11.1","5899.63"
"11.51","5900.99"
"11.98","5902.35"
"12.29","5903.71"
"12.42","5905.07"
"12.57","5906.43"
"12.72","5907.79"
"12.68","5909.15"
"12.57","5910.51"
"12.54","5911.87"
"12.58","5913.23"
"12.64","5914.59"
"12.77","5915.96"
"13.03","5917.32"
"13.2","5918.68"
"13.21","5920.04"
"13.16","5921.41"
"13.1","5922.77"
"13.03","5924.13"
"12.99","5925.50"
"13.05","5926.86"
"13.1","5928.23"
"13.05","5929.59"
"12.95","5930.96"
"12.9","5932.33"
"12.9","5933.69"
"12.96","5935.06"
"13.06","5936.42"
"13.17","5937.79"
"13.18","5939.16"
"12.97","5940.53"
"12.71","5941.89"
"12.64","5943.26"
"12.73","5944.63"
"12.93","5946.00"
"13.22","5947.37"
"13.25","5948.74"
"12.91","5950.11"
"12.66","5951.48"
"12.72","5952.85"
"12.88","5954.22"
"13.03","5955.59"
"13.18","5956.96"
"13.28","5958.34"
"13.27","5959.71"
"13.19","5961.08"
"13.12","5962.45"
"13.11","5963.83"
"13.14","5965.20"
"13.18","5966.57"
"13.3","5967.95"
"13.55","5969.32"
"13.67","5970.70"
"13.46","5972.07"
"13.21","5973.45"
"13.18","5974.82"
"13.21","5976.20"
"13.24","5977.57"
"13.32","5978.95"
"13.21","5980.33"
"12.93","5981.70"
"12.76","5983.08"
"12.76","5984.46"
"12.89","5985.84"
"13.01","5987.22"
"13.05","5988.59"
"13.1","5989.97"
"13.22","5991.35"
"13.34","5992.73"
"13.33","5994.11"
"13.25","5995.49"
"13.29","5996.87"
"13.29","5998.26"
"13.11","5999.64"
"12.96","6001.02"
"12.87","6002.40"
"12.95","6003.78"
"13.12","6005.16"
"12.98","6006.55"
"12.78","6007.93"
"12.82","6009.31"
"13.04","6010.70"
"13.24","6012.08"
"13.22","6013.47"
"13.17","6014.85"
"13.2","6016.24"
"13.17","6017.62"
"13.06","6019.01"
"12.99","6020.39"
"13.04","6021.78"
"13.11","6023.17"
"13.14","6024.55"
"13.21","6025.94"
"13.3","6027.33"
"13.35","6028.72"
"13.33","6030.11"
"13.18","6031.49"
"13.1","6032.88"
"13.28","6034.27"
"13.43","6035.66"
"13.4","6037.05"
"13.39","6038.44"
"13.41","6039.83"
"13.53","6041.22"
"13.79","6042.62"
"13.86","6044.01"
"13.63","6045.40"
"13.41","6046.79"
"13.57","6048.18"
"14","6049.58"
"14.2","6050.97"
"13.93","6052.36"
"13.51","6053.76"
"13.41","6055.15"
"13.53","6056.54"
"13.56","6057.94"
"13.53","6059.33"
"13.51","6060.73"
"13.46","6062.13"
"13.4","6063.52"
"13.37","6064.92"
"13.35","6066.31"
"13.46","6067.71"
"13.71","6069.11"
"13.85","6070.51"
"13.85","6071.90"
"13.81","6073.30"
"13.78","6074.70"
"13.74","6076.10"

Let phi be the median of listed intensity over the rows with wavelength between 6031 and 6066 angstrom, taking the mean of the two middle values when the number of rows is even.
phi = 13.5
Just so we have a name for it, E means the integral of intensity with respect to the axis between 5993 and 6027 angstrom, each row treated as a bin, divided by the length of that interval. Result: 13.10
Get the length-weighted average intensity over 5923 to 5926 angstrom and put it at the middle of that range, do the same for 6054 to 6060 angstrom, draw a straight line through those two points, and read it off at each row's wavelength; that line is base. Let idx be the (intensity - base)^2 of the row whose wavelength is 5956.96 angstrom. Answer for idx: 0.00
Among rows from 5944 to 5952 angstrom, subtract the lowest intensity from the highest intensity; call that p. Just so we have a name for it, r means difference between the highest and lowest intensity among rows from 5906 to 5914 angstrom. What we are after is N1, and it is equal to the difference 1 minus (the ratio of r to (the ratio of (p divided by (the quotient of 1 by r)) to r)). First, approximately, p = 0.6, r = 0.18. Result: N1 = 0.7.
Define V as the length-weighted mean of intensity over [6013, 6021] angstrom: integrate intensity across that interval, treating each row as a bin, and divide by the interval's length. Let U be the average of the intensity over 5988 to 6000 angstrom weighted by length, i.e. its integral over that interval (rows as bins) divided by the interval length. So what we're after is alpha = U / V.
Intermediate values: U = 13.2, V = 13.1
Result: 1.01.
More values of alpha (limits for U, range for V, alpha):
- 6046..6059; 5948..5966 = 1.05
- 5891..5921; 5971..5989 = 0.91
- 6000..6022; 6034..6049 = 0.96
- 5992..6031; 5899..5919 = 1.06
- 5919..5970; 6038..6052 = 0.95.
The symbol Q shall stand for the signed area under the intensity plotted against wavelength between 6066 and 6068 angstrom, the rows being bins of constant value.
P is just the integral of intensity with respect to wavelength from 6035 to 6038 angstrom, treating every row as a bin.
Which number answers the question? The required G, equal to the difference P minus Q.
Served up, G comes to 13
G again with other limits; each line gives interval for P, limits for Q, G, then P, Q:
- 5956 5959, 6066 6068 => 13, 39.5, 27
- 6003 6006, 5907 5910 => 1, 39.1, 38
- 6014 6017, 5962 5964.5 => 7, 39.6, 33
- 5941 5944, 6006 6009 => -1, 38.2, 39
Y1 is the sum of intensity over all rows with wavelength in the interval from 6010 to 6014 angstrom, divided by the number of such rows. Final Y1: 13.17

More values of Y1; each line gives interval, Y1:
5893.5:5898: 10.40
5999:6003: 12.98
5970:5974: 13.45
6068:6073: 13.80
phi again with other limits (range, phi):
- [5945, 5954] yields 12.9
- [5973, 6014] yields 13.1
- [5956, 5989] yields 13.2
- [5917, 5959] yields 13.0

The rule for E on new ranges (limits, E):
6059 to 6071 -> 13.50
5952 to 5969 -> 13.12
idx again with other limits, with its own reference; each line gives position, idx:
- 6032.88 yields 0.11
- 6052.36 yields 0.18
